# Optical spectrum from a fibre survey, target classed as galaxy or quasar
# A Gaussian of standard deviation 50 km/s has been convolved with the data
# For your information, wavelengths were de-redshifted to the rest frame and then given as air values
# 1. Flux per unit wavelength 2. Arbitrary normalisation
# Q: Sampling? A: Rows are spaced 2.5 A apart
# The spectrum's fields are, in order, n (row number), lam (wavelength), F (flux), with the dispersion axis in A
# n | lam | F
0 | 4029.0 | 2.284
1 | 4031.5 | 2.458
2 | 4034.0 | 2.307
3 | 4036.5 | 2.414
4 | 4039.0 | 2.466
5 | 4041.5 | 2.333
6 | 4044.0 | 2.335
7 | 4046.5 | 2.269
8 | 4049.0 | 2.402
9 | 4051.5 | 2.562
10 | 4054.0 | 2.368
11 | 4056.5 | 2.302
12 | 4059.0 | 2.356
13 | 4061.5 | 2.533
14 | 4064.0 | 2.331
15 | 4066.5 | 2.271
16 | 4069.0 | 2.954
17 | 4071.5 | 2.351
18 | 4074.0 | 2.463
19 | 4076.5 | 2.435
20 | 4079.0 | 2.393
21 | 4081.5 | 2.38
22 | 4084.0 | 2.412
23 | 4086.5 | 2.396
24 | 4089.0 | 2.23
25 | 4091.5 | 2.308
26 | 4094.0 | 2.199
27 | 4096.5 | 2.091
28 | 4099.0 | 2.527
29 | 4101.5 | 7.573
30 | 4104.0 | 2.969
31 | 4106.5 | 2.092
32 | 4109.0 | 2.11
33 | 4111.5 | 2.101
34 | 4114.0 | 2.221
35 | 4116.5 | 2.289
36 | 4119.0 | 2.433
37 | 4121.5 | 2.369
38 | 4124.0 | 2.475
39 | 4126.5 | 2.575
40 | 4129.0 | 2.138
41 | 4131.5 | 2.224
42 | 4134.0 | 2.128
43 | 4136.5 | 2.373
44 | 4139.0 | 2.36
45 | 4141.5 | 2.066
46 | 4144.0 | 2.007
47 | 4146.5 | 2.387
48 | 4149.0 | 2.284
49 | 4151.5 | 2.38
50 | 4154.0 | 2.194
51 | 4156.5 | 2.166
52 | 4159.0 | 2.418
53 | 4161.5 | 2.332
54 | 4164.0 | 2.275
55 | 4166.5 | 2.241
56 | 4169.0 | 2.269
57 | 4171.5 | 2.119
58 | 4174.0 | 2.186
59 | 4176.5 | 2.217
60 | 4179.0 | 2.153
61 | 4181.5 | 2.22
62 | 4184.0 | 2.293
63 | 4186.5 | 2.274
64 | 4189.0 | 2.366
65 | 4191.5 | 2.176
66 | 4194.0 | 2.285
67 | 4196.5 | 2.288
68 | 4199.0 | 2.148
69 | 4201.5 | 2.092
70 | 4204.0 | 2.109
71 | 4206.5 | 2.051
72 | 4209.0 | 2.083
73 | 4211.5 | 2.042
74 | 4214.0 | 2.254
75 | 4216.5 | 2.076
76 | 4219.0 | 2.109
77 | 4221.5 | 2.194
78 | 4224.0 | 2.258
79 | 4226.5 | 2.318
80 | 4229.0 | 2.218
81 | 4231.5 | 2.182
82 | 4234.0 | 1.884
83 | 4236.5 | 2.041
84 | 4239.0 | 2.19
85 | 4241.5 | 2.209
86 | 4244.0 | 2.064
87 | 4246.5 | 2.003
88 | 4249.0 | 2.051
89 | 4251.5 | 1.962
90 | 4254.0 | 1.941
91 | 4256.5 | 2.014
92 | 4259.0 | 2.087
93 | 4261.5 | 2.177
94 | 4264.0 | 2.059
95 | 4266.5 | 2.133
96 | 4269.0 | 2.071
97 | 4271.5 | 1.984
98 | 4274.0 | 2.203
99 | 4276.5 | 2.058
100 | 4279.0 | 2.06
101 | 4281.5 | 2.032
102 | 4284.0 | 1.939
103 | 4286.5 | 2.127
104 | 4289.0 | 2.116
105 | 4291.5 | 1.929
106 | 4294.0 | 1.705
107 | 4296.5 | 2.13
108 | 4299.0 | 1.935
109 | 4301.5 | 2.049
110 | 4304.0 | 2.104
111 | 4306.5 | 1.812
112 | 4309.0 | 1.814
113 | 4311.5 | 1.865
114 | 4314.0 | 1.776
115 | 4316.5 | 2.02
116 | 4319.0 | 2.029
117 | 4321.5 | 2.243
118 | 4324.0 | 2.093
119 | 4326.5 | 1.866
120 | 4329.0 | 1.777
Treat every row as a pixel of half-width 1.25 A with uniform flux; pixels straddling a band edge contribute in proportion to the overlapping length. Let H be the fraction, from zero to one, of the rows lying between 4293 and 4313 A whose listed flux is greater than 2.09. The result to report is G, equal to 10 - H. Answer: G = 9.75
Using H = 0.25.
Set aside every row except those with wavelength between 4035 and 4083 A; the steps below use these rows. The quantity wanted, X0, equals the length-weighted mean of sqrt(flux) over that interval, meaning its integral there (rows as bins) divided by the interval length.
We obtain 1.55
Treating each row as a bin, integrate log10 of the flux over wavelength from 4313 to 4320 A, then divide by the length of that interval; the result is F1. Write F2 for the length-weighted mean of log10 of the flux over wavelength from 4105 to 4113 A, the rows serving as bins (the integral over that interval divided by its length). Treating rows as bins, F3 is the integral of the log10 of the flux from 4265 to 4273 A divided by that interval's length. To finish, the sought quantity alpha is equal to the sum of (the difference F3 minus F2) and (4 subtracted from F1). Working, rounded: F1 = 0.29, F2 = 0.33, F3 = 0.32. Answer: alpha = -3.72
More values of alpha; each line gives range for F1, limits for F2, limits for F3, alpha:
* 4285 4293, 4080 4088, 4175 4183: -3.73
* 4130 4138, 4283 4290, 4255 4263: -3.64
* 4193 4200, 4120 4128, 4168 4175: -3.70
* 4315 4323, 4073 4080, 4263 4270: -3.75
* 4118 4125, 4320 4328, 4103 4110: -3.56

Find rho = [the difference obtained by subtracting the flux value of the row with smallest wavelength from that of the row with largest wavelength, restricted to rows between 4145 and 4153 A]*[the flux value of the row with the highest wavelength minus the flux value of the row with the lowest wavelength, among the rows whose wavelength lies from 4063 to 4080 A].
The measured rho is 0.000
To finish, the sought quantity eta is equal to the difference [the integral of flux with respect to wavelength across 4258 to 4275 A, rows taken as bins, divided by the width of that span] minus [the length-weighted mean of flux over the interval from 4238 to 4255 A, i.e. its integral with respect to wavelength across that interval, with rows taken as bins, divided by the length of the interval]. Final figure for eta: 0.04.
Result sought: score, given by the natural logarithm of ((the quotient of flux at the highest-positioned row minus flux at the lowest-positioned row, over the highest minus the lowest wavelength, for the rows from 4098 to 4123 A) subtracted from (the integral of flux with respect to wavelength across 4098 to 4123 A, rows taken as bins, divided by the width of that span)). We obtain 1.06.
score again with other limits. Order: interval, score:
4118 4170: 0.83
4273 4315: 0.69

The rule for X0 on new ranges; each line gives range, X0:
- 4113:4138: 1.52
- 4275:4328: 1.41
